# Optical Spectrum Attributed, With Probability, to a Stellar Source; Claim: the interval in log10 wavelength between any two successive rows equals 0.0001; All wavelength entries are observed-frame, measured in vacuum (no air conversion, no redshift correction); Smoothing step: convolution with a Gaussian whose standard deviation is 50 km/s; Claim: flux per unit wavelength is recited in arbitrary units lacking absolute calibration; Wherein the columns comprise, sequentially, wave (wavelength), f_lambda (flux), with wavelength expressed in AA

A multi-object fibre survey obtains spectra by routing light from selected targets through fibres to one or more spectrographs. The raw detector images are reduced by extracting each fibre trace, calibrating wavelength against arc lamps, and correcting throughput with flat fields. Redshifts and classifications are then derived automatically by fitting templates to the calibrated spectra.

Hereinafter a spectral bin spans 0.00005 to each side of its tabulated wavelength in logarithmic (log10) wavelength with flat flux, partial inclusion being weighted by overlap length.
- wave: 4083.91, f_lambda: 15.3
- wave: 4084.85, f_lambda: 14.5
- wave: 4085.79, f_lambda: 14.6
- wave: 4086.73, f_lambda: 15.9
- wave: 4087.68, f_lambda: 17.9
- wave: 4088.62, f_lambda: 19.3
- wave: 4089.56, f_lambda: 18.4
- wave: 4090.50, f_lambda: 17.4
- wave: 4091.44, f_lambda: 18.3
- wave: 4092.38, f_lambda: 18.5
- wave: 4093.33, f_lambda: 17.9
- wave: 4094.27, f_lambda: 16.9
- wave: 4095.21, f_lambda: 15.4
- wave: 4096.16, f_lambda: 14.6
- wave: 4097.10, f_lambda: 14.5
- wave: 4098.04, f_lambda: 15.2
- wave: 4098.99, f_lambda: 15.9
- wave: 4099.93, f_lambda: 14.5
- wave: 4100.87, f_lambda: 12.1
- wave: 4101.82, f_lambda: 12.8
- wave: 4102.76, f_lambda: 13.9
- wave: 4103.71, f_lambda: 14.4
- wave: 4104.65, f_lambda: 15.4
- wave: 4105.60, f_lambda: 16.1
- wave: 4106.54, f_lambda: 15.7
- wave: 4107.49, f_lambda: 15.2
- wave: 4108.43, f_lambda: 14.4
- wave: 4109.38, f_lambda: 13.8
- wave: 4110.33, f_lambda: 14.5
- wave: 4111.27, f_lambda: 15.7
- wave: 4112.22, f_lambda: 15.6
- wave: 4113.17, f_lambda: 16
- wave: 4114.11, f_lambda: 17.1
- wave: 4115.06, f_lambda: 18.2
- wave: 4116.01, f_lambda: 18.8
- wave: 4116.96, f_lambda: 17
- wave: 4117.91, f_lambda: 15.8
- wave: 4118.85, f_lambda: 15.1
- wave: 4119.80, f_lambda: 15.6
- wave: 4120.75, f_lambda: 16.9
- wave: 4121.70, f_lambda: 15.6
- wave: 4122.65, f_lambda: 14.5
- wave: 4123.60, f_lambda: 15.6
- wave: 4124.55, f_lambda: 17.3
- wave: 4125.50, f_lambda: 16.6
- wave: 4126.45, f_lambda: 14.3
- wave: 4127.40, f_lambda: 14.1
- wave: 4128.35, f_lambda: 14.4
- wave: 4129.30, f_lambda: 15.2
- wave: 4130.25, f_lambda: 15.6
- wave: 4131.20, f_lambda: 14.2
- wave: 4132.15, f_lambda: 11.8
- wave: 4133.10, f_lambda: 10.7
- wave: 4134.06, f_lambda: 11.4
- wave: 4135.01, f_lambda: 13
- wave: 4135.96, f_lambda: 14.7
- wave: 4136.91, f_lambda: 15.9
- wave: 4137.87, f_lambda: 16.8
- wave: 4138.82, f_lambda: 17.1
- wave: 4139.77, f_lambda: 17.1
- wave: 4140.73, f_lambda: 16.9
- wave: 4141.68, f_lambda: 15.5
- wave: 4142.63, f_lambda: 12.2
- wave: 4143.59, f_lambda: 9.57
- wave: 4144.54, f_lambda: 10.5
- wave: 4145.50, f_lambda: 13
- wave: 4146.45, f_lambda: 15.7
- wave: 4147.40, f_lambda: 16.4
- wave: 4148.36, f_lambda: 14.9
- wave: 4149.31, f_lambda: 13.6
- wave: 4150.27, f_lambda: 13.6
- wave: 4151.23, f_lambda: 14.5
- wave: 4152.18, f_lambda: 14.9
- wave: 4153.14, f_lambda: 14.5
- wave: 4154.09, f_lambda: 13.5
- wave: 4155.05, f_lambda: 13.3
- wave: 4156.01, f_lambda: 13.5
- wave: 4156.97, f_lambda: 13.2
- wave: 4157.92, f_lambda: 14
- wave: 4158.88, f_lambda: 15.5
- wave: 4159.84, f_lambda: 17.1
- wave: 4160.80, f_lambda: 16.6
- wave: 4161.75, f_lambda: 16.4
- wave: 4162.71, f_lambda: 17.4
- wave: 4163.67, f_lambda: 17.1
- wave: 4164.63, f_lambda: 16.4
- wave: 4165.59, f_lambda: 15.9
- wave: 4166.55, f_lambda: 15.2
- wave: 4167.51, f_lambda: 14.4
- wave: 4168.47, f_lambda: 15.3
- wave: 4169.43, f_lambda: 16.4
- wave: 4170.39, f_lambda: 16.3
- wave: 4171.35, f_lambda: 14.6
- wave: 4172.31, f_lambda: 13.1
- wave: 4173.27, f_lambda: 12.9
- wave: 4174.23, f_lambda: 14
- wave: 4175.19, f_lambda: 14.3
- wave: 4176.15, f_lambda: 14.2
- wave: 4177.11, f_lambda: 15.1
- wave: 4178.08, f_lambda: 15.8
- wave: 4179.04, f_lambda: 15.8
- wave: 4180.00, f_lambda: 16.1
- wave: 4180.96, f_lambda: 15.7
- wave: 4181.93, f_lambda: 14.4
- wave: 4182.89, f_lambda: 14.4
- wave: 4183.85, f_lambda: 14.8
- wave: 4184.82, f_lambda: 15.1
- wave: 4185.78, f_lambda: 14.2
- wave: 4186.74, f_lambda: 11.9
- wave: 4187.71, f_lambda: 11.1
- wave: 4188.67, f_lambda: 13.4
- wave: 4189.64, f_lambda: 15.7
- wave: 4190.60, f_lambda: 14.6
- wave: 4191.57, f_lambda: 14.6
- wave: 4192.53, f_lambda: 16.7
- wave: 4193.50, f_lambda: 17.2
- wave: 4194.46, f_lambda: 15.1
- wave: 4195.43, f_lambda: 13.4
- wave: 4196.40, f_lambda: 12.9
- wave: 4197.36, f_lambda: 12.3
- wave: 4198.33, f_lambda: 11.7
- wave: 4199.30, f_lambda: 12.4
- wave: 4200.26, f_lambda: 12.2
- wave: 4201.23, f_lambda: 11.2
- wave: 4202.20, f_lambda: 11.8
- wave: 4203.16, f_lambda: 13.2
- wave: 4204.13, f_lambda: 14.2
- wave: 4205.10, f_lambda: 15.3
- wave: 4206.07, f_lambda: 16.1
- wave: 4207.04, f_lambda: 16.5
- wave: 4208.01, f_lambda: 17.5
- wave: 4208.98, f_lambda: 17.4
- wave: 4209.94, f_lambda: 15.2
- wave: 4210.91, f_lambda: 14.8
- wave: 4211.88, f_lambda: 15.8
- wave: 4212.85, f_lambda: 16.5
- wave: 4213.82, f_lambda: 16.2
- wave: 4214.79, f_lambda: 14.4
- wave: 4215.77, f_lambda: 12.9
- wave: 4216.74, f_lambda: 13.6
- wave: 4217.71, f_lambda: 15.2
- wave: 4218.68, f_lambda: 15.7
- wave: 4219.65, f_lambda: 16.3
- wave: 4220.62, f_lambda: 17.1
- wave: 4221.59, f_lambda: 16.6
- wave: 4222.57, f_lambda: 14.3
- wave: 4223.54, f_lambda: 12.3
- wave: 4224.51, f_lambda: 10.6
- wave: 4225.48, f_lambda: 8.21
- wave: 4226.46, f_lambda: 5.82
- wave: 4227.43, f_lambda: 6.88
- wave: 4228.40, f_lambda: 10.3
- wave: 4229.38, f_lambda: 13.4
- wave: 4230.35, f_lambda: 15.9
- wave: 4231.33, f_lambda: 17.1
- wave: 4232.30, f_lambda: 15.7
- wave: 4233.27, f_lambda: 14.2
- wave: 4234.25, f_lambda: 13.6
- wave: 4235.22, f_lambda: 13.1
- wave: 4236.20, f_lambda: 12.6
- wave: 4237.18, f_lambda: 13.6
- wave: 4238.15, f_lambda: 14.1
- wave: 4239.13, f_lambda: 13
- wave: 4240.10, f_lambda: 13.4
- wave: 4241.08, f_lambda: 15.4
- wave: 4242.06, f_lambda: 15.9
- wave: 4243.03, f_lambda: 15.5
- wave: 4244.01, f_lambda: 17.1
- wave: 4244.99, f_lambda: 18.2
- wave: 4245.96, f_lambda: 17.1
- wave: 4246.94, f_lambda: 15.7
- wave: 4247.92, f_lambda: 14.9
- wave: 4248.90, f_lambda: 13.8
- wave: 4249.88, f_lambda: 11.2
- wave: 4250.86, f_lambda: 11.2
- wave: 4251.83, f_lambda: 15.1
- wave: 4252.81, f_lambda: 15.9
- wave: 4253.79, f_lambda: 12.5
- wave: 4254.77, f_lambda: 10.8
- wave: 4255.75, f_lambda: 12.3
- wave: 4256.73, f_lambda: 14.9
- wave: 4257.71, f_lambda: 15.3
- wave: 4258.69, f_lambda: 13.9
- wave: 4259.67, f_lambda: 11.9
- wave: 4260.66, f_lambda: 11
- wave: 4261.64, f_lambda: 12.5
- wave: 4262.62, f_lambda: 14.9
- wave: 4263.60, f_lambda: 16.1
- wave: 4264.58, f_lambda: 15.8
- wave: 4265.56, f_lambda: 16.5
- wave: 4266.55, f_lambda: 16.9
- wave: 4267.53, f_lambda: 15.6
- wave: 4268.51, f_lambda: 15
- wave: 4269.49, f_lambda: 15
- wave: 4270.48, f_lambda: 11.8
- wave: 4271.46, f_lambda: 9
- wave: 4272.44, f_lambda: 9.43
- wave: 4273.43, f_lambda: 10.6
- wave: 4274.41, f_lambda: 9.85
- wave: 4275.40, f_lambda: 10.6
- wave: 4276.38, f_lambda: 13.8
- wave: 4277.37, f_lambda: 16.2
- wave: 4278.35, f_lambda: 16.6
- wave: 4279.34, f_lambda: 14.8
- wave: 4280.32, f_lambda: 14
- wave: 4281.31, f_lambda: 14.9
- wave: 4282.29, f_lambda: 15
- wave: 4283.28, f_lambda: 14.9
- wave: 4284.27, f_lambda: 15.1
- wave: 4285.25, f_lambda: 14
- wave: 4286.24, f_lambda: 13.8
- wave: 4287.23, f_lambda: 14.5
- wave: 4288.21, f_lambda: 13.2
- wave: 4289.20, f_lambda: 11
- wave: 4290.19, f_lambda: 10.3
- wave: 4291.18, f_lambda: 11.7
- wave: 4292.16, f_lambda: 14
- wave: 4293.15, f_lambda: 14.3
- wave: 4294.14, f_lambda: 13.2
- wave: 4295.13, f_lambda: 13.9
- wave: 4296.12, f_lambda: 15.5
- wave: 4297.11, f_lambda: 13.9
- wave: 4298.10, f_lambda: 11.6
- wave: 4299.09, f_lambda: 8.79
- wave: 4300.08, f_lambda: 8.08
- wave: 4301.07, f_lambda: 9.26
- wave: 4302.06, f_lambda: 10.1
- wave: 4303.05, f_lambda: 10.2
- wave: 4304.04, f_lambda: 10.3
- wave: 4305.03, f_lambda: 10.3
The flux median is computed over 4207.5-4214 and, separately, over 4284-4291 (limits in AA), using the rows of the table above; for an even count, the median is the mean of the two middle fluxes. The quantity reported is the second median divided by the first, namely 0.85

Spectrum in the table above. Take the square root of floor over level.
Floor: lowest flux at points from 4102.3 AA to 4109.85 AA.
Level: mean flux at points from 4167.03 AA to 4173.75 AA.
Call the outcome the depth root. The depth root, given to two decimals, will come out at 0.97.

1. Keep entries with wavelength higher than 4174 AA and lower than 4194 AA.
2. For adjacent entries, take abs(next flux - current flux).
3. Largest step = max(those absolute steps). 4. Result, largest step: 2.30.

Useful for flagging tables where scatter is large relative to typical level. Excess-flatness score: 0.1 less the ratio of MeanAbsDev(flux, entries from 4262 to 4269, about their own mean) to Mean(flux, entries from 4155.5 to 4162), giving 0.06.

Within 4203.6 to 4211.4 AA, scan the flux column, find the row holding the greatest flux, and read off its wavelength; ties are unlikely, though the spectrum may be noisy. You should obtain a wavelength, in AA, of 4208.01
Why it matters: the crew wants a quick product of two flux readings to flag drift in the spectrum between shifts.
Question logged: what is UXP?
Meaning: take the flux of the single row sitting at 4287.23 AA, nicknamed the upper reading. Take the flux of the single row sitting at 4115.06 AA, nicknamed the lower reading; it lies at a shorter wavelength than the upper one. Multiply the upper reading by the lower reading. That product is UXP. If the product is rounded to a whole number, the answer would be 264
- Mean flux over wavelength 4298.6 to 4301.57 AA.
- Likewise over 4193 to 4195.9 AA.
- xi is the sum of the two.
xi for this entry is 24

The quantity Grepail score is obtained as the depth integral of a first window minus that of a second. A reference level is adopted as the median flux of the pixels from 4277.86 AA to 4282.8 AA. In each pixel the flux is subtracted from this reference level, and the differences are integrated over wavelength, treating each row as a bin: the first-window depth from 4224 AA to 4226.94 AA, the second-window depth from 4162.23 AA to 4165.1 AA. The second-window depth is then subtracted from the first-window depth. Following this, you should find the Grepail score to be 25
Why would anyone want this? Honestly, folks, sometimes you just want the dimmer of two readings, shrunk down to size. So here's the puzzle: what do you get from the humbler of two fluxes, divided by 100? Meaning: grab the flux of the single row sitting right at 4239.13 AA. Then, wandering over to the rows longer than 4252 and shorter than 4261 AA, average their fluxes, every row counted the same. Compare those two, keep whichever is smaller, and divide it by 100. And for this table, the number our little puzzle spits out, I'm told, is 0.1300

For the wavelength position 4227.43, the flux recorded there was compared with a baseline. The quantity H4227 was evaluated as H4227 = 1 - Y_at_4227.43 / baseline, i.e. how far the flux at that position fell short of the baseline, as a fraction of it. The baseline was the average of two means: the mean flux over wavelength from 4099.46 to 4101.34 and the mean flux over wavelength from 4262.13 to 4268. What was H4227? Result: 0.53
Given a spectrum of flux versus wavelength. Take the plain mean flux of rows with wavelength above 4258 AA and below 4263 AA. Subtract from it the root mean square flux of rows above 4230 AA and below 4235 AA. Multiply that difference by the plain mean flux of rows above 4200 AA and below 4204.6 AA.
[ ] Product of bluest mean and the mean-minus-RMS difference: -31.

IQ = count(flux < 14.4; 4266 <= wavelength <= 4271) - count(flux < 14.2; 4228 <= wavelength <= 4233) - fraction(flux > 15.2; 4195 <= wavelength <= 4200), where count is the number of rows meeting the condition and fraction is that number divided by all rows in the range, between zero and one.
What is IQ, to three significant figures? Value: -1.00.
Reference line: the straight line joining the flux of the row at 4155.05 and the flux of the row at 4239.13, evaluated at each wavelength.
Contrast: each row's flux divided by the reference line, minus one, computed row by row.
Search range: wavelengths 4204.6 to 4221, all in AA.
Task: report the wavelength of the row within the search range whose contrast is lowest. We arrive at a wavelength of 4215.77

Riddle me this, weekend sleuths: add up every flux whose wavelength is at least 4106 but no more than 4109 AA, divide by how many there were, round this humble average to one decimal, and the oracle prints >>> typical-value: 15.1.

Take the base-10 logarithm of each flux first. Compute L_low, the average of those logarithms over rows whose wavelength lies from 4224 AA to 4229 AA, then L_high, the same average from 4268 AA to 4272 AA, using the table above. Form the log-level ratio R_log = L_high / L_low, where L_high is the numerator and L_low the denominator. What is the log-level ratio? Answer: 1.20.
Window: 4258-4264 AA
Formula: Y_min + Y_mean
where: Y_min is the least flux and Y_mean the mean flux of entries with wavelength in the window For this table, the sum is 24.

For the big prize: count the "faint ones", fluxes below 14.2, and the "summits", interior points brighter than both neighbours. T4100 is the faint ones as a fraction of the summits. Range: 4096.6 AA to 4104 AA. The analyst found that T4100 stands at 3.0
